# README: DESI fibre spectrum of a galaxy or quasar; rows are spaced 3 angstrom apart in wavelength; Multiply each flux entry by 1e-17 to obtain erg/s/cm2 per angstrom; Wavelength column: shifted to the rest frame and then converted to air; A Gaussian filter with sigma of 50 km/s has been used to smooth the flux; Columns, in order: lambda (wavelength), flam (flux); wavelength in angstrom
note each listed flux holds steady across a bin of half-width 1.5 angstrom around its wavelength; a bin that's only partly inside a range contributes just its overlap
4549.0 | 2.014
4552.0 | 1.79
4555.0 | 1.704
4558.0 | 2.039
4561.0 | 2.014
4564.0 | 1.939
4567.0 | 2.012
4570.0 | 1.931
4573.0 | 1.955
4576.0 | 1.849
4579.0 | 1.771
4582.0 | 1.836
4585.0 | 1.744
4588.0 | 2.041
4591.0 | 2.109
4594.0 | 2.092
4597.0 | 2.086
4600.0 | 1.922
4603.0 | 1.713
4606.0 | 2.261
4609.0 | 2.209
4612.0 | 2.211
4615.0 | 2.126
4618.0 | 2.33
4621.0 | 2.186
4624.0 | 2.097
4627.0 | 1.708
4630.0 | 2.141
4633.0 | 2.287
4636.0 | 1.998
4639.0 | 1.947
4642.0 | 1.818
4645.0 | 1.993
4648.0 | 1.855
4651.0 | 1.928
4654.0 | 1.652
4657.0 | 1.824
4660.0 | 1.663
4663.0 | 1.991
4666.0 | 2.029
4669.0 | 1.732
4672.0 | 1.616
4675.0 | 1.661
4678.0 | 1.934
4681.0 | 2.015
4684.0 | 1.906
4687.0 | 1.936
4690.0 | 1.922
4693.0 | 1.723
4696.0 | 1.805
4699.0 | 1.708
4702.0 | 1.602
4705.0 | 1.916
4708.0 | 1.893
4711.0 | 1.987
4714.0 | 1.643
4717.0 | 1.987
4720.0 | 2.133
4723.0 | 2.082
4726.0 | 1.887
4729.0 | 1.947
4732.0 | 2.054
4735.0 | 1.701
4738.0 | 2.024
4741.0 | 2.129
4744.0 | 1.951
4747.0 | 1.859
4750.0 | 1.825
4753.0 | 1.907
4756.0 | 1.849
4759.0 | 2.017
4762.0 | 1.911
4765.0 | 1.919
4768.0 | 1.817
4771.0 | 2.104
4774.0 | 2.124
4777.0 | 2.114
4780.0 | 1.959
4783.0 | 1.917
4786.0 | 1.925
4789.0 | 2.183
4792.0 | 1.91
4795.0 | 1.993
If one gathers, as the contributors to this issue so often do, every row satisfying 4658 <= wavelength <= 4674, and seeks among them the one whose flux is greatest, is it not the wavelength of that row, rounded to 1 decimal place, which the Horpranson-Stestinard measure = 4666.0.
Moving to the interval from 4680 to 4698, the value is 4681.0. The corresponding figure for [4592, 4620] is 4618.0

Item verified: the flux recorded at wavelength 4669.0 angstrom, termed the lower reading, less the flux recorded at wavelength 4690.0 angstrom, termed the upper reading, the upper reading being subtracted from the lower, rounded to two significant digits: -0.19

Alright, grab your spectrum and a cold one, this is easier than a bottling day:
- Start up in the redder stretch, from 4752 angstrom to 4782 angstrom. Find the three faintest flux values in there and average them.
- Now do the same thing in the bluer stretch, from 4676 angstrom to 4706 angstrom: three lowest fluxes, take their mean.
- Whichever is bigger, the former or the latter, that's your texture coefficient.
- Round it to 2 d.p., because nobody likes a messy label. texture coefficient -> 1.86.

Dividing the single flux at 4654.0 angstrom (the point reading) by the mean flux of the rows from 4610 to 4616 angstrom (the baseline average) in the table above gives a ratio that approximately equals 0.76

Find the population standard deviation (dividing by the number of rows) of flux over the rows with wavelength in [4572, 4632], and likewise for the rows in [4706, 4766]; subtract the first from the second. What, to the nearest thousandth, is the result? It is -0.065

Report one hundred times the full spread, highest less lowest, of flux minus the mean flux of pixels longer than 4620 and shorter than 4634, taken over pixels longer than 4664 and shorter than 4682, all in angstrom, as 41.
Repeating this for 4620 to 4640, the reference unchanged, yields 58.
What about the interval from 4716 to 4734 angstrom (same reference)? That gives 25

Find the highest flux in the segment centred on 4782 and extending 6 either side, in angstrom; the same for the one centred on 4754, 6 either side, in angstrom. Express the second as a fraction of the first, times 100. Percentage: 95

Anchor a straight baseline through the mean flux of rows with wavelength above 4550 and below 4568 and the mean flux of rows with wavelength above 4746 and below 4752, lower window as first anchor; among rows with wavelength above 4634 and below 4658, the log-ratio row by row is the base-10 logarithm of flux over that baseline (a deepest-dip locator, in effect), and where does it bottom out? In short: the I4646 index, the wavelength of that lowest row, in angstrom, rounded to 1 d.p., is 4654.0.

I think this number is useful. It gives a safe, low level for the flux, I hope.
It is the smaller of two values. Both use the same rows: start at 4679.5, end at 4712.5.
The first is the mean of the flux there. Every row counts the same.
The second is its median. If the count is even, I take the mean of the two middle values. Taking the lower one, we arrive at 1.86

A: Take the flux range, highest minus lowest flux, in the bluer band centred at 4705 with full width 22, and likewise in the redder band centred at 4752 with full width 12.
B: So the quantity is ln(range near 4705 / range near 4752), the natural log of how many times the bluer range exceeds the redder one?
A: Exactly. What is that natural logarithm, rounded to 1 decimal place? 1.5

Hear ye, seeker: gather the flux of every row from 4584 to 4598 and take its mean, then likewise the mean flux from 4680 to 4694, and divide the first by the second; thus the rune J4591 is 1.06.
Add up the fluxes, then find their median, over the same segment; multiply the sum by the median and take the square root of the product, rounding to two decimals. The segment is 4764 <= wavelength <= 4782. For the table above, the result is 4.95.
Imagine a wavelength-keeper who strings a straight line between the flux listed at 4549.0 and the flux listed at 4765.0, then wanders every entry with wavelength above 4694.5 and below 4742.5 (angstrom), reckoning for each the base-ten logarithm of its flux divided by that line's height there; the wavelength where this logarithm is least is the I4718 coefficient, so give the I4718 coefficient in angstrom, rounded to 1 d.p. 4702.0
